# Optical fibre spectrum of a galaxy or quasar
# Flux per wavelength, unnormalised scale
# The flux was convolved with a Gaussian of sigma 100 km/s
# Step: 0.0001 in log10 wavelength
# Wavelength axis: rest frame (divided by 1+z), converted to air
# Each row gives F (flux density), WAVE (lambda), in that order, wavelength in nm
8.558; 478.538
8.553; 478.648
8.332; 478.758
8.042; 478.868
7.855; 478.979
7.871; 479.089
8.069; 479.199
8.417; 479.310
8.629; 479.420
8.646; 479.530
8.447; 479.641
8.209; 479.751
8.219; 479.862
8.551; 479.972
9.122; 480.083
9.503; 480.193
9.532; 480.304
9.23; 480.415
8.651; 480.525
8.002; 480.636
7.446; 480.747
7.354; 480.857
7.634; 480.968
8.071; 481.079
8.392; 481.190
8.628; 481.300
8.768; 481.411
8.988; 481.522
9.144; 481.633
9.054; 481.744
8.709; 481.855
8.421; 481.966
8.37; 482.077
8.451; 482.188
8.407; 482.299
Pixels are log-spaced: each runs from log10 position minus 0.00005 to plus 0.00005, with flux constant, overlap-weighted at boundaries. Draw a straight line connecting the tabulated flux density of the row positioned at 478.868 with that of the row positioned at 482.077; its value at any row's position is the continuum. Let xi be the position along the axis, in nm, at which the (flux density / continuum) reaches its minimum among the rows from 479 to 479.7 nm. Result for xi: 479.089 nm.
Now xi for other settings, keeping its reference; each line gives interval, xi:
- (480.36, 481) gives 480.857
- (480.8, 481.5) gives 480.857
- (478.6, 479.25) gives 478.979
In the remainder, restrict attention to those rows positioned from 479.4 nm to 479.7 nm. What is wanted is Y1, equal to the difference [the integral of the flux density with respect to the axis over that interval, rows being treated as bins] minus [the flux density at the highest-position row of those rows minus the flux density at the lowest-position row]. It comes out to 2.75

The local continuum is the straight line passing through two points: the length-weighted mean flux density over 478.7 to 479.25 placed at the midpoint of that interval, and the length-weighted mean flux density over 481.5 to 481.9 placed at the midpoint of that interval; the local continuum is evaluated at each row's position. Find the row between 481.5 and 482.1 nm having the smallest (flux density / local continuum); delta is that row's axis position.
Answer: 482.077 nm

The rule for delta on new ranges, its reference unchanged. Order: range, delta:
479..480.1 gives 479.089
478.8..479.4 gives 479.089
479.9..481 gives 480.857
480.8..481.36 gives 480.857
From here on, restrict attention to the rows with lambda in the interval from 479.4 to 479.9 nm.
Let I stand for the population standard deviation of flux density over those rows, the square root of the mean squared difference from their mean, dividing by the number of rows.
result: 0.19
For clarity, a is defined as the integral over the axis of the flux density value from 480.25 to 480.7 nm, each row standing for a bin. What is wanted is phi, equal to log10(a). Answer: 0.6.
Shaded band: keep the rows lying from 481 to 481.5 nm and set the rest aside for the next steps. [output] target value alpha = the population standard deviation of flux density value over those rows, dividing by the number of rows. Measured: 0.26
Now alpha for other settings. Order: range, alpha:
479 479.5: 0.29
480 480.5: 0.18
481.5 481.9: 0.16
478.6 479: 0.27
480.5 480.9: 0.52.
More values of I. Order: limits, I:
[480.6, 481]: 0.25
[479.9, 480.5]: 0.35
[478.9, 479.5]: 0.31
